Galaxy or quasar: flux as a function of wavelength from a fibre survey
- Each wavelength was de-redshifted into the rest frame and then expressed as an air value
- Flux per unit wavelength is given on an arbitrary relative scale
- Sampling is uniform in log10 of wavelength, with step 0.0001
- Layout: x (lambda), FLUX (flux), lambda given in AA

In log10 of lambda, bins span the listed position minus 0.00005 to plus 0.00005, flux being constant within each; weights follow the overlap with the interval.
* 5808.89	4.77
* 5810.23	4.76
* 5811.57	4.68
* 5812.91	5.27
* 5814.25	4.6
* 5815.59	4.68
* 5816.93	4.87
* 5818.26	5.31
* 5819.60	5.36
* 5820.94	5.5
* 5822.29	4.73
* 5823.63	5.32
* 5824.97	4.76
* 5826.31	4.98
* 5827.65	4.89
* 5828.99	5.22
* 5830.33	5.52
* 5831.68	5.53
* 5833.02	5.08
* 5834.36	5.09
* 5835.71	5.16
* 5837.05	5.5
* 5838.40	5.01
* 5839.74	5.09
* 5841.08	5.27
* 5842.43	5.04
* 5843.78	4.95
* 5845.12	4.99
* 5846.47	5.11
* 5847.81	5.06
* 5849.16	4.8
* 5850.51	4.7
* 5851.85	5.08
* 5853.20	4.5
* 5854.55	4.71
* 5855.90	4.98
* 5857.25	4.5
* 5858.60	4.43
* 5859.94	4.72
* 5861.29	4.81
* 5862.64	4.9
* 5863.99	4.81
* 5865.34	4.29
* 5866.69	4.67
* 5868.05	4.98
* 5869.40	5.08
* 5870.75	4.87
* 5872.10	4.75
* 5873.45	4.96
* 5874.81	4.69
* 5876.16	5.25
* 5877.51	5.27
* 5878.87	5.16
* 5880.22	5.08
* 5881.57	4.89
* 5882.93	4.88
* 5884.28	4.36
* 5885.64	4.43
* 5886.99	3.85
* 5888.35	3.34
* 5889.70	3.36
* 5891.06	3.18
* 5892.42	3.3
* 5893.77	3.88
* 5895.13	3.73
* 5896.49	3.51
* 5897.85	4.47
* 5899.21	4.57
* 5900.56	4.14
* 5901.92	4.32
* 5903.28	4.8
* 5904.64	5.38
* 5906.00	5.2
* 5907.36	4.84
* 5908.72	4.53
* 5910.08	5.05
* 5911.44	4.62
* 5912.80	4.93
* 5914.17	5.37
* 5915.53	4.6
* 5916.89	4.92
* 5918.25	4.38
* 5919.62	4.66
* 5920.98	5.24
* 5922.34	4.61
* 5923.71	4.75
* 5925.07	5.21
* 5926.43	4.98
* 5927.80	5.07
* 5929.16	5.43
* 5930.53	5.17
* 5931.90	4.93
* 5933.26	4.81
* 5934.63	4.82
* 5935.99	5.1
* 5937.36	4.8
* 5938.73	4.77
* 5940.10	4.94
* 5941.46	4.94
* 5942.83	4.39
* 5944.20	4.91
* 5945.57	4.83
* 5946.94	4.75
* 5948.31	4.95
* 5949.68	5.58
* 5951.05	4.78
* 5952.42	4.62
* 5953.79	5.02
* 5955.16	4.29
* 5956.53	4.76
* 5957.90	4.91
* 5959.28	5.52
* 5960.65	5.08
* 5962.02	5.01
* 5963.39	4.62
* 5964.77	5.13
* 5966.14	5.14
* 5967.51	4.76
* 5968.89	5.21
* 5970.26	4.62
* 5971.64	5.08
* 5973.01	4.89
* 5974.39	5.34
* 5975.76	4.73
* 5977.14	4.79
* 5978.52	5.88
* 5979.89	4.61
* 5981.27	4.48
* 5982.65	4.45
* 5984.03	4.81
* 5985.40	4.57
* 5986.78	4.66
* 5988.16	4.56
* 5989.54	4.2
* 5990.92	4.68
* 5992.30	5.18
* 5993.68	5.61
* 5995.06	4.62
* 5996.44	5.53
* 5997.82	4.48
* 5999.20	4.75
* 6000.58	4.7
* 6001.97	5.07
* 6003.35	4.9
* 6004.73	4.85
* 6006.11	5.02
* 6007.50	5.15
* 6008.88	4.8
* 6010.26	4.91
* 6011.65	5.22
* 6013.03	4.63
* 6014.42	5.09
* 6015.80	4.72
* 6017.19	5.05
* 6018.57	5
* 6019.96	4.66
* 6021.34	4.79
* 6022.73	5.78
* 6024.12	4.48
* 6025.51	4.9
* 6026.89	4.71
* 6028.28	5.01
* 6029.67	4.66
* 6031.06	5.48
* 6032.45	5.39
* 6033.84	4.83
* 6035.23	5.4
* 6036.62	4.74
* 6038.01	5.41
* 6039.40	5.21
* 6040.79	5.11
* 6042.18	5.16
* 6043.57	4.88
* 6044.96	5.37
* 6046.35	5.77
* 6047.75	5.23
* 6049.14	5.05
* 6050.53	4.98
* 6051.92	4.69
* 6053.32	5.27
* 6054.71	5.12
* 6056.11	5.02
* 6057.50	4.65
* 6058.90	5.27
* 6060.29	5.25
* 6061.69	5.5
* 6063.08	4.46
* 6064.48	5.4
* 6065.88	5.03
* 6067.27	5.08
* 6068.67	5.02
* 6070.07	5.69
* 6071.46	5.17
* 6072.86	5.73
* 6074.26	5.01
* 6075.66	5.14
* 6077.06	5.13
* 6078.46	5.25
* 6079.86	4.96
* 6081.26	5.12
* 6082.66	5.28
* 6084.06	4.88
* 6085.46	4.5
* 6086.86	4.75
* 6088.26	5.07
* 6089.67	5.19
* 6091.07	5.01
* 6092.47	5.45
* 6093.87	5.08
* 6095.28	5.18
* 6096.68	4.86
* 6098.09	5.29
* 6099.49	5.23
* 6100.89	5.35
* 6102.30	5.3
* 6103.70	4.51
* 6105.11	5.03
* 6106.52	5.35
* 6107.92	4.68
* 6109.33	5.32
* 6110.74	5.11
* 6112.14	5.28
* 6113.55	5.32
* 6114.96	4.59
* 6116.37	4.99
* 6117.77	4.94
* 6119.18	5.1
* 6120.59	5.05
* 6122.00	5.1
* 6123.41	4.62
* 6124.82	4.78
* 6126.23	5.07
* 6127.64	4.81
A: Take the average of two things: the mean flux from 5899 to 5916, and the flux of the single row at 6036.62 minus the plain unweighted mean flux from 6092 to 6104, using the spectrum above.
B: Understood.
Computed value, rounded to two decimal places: 2.20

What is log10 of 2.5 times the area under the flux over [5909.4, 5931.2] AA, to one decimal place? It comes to 2.4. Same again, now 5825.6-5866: 2.7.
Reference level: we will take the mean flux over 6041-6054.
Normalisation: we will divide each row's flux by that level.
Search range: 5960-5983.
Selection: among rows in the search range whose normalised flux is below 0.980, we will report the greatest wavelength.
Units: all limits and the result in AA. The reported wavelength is 5982.65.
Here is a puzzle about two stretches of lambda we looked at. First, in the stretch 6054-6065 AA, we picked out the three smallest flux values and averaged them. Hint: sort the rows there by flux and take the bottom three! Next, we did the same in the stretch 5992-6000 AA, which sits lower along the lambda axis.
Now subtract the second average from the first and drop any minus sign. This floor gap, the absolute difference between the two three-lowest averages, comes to 0.1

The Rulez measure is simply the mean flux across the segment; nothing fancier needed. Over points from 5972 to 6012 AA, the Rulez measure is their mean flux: 4.88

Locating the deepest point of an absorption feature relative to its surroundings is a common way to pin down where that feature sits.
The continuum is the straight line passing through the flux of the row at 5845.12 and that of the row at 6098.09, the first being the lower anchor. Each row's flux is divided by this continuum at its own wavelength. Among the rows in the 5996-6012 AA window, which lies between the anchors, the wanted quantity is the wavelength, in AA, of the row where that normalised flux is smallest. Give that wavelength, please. 5997.82 AA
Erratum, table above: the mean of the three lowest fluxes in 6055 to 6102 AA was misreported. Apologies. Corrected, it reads 4.54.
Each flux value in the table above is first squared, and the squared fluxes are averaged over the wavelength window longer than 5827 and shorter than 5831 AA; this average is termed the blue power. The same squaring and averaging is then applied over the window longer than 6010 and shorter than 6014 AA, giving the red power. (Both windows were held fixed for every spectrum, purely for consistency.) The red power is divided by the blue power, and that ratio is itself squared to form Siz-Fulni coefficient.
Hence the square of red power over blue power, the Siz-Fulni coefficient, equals 0.80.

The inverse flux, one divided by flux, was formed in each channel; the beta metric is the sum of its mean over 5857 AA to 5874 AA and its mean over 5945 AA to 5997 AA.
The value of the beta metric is 0.416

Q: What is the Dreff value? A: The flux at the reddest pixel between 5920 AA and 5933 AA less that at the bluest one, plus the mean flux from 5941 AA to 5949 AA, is 4.5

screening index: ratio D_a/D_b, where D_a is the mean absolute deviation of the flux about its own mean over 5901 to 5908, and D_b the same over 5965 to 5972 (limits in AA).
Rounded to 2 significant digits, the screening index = 1.4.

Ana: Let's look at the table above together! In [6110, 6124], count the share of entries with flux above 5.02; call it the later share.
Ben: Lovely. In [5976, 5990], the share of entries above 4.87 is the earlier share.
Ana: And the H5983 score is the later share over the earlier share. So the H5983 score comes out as 6.0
